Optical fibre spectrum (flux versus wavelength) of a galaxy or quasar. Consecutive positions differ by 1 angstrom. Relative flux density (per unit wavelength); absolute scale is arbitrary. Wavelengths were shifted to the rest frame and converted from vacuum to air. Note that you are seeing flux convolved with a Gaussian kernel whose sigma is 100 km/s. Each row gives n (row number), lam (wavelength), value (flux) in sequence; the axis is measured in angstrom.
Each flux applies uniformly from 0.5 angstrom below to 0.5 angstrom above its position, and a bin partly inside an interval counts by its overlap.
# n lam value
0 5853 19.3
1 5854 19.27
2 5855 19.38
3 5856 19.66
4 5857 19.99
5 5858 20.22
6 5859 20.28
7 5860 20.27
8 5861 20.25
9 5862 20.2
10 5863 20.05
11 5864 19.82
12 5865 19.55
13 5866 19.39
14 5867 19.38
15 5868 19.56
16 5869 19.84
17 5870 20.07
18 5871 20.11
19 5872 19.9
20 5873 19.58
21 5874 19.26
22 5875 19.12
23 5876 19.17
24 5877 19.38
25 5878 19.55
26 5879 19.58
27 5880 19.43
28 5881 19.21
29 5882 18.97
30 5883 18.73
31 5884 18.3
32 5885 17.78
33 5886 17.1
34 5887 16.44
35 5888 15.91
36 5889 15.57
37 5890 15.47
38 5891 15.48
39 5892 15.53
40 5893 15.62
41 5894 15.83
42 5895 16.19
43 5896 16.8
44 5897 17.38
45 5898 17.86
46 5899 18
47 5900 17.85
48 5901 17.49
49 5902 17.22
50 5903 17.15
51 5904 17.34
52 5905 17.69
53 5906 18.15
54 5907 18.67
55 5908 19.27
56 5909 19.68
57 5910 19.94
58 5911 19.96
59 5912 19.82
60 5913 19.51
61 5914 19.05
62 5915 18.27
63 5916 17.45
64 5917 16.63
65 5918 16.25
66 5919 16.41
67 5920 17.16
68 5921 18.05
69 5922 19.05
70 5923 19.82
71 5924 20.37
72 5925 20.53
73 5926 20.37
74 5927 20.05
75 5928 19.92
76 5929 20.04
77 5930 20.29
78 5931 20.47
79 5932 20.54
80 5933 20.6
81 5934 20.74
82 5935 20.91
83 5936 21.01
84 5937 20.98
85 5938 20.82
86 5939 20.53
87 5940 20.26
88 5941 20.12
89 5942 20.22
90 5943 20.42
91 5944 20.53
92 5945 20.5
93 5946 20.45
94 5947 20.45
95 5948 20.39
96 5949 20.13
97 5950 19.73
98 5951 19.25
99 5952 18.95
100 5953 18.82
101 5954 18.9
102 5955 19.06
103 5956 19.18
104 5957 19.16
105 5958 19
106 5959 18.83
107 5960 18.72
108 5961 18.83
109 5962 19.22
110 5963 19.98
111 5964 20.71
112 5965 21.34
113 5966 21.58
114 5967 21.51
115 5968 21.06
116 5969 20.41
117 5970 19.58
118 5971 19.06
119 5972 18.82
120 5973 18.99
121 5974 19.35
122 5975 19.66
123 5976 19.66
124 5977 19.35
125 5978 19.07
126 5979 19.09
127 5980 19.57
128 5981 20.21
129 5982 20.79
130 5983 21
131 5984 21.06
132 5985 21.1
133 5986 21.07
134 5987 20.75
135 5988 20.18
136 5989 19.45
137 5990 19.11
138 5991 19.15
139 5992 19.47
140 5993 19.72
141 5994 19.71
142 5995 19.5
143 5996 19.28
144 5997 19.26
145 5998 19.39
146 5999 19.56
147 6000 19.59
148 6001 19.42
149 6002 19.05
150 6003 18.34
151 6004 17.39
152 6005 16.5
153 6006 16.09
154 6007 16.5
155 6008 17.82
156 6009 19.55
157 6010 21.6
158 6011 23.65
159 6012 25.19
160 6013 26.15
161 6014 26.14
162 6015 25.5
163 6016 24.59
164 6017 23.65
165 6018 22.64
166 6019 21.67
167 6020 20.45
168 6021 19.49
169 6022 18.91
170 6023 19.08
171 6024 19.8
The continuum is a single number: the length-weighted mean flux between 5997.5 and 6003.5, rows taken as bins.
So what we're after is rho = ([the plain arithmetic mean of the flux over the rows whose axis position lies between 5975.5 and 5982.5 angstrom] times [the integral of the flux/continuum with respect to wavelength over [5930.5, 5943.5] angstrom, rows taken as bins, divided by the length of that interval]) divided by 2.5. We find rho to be 8.4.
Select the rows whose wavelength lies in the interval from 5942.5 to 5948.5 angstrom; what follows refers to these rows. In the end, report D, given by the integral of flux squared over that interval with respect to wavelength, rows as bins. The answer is 2511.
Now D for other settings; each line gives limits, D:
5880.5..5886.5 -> 2023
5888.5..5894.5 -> 1457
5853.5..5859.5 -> 2353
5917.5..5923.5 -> 1909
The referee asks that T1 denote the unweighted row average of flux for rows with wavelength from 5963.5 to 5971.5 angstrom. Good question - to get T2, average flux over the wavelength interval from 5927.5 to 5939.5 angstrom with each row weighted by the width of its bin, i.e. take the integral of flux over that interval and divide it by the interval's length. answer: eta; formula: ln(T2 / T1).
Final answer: -0.004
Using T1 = 20.7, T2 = 20.6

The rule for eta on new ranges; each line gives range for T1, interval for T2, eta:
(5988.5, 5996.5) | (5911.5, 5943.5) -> 0.008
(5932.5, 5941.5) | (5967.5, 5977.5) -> -0.053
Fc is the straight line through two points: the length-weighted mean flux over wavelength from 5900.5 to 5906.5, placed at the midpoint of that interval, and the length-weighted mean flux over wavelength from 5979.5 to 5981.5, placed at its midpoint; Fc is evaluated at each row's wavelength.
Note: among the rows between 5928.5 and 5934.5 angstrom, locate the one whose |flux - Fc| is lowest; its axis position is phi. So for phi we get 5929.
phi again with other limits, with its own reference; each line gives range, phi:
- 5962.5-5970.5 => 5970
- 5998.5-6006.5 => 5999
